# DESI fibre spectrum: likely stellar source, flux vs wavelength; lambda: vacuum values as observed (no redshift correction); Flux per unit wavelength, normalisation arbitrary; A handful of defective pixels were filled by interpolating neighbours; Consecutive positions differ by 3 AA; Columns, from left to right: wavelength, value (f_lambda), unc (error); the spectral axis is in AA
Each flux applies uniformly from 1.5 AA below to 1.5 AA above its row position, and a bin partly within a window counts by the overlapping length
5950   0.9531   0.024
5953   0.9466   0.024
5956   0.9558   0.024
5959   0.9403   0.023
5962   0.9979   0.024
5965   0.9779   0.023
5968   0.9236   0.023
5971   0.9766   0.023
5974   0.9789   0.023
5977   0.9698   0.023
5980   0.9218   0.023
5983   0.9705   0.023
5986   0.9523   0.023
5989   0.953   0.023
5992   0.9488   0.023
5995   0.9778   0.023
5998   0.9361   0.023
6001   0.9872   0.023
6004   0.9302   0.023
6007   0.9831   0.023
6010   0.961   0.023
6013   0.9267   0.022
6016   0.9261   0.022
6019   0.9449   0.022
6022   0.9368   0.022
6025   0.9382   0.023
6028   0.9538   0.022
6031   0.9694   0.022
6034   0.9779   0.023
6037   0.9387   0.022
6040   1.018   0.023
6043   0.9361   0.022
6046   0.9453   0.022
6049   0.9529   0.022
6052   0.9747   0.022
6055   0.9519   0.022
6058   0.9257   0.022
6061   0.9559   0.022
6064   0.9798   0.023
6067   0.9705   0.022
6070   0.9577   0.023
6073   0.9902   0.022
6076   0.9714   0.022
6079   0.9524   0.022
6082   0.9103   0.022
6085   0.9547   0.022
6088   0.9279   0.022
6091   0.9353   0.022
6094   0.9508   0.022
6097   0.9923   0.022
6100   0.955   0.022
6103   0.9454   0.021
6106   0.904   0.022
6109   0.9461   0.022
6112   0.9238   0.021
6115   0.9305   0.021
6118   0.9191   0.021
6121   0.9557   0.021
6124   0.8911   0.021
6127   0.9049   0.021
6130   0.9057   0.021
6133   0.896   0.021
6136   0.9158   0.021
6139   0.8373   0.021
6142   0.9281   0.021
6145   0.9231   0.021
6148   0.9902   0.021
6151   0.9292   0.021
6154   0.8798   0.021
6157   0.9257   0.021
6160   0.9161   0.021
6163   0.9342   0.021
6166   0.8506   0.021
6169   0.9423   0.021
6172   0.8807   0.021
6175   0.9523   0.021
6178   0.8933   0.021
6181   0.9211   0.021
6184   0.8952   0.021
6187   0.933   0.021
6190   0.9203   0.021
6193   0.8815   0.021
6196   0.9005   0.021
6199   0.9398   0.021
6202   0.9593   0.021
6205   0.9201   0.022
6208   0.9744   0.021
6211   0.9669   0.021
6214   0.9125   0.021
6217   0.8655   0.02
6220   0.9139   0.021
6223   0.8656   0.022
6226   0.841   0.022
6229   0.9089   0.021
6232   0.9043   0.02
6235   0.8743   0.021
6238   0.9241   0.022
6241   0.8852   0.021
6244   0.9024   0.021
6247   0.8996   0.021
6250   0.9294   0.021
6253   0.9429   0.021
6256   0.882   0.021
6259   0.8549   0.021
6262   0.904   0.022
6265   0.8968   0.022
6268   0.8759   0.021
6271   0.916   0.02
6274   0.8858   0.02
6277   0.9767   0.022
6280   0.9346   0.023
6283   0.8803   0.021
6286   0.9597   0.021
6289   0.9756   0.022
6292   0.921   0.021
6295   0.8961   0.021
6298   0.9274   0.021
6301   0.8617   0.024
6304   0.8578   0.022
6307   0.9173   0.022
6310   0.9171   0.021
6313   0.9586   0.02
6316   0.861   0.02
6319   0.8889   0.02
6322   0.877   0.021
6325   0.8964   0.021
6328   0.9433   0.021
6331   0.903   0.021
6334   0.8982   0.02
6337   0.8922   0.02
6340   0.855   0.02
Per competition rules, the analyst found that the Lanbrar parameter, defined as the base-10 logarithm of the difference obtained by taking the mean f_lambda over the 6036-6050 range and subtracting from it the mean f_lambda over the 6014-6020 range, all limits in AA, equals -1.6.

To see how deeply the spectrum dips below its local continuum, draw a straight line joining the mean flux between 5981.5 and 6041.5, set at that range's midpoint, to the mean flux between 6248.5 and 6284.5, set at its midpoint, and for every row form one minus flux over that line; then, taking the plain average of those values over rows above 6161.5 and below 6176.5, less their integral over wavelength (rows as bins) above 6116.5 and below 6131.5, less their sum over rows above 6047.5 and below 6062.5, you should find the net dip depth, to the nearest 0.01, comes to -0.27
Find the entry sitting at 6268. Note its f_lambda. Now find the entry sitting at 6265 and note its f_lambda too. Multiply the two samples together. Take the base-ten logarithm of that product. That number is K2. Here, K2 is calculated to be -0.10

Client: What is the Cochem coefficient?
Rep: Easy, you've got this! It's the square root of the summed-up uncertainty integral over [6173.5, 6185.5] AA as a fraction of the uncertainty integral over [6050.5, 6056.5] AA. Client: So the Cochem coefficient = 1.4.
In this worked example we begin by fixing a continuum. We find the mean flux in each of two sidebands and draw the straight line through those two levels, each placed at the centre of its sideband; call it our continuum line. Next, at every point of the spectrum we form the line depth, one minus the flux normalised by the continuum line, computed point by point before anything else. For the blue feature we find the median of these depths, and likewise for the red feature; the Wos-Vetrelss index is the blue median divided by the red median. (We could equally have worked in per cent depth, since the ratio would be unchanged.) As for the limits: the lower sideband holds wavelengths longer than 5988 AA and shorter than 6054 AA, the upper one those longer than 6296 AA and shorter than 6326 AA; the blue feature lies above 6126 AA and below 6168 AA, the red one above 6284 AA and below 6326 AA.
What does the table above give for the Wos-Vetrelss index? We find -1.1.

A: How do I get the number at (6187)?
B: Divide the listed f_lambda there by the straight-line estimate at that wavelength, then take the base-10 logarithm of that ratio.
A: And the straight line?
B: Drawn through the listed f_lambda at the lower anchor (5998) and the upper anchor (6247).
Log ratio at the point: 0.012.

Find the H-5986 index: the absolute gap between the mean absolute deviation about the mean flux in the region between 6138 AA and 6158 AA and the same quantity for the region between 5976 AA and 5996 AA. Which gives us 0.019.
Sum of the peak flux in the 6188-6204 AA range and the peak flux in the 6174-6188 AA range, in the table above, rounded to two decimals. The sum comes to 1.91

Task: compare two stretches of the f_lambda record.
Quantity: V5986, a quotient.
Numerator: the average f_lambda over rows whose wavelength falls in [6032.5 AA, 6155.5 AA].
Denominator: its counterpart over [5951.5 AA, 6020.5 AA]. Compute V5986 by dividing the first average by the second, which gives 0.98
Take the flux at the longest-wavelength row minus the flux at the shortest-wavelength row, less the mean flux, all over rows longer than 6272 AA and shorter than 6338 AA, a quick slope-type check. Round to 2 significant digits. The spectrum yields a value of -0.90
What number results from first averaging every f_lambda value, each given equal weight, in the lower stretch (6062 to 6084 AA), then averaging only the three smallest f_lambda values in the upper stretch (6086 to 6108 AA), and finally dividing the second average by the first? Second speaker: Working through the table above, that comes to 0.96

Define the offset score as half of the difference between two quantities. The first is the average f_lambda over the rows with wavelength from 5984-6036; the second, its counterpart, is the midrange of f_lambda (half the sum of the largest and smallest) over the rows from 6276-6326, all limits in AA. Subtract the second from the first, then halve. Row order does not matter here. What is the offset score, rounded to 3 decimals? 0.018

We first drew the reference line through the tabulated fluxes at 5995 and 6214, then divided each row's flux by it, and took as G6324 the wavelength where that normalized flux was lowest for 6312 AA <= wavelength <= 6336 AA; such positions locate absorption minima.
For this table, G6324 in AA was 6316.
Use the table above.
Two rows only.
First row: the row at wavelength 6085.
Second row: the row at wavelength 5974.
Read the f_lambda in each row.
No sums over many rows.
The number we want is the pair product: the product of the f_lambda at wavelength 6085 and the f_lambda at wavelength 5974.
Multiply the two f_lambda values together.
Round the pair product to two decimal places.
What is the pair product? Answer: 0.93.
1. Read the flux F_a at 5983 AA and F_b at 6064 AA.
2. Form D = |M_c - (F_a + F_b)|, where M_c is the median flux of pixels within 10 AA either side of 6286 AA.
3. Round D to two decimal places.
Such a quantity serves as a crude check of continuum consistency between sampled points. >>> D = 1.02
